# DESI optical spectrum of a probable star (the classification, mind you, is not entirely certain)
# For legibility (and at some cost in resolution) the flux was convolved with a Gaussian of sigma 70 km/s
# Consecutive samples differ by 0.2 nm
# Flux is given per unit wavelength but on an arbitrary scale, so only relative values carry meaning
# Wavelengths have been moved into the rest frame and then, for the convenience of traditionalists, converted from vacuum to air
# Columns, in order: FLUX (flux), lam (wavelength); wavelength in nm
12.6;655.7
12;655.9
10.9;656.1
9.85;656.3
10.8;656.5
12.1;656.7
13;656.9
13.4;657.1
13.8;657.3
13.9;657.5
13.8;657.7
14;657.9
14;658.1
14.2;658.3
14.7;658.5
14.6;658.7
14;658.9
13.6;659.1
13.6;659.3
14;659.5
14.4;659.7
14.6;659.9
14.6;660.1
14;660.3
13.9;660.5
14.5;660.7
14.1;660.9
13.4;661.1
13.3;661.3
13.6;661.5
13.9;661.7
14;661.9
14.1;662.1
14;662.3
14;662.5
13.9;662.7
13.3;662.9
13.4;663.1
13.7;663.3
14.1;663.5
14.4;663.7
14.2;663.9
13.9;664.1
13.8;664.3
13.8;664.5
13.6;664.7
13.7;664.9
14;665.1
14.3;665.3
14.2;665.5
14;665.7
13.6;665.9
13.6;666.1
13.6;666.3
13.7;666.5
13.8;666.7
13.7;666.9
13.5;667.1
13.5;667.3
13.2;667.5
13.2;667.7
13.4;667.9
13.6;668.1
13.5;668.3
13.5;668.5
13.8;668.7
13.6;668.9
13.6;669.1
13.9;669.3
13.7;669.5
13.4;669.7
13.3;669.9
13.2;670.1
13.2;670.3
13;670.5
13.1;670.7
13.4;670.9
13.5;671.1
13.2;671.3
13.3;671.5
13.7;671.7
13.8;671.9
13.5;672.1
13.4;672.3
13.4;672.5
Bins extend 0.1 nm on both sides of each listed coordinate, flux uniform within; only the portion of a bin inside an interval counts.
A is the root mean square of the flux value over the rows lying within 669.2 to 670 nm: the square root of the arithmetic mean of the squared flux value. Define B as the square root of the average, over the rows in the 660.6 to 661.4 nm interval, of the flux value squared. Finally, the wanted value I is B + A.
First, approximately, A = 13.58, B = 13.8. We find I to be 27.4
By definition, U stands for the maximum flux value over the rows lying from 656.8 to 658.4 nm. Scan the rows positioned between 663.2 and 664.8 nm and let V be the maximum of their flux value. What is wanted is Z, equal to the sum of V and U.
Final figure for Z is 28.6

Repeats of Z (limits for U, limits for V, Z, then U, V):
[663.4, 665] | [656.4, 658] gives 28.4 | 14.4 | 14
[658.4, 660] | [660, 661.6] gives 29.3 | 14.7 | 14.6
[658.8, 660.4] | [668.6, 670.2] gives 28.5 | 14.6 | 13.9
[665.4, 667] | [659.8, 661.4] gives 28.8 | 14.2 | 14.6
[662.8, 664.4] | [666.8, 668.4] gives 28.1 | 14.4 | 13.7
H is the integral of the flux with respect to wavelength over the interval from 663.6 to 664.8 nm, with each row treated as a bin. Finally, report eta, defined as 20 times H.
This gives 335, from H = 16.7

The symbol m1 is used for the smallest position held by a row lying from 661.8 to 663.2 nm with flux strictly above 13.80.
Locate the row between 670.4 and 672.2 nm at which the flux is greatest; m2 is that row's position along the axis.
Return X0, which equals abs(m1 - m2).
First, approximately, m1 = 661.9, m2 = 671.9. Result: 10.00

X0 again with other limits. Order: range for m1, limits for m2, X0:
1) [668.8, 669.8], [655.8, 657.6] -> 11.80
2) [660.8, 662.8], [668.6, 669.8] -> 8.40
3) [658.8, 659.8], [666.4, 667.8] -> 7.80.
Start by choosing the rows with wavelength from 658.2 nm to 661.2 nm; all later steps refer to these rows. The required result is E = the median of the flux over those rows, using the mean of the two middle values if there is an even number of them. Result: 14.1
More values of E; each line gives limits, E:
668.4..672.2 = 13.5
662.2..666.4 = 13.9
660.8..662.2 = 13.9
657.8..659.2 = 14.0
